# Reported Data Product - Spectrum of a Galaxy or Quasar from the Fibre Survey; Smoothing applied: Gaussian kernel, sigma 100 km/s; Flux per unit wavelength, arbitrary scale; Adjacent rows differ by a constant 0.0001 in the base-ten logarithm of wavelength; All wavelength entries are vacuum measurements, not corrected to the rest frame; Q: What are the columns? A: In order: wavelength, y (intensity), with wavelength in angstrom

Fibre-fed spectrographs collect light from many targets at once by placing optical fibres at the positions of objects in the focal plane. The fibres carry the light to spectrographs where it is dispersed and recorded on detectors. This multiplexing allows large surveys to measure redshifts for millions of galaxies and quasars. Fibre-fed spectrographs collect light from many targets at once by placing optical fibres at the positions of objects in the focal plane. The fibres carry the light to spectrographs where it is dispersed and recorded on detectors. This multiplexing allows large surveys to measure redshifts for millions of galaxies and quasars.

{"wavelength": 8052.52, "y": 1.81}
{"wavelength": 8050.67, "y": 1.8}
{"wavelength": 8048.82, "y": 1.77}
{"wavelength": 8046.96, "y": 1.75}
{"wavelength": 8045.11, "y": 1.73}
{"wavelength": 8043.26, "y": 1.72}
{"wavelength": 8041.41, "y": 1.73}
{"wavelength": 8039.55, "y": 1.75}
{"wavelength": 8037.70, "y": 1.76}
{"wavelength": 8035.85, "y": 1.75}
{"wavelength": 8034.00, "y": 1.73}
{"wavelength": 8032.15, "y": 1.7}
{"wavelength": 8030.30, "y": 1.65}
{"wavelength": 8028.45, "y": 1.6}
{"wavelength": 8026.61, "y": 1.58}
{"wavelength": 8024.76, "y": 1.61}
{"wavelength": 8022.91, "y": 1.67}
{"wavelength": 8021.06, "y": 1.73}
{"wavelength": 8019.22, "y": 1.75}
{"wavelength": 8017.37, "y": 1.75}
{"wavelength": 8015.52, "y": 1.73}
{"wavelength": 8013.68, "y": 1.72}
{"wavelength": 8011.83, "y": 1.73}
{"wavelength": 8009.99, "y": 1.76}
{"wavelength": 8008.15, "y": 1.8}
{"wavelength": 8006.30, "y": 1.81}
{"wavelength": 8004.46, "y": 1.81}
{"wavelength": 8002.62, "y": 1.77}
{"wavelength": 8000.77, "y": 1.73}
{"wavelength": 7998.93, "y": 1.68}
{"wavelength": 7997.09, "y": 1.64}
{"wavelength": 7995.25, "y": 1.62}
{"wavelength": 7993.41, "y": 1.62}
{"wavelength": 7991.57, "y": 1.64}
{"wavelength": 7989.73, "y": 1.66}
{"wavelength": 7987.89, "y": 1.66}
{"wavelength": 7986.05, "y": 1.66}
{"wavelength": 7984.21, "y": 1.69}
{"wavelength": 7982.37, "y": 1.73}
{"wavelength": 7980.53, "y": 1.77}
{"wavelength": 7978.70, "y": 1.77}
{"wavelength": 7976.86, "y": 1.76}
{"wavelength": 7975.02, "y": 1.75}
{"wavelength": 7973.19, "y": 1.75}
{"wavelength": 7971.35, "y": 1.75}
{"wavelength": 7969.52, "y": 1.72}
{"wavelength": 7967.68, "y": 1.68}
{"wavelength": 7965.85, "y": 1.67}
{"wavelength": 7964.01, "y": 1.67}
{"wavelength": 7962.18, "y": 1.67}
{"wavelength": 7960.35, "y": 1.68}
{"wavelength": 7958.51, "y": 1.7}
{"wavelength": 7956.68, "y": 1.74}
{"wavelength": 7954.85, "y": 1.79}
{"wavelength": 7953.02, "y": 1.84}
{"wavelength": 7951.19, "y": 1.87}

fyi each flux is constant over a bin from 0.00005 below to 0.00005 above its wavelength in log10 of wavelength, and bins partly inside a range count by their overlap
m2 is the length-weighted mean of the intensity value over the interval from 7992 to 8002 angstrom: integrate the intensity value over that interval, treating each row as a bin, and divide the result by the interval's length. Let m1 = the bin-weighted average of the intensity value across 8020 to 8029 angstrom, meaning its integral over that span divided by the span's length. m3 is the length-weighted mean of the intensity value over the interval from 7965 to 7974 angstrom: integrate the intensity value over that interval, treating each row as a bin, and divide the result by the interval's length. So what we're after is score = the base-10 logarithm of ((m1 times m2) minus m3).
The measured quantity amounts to 0.01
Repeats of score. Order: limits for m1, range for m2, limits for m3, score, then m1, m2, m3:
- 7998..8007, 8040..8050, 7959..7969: 0.14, 1.76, 1.74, 1.68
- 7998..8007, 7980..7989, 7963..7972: 0.11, 1.76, 1.70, 1.70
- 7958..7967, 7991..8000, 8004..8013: -0.01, 1.68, 1.64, 1.78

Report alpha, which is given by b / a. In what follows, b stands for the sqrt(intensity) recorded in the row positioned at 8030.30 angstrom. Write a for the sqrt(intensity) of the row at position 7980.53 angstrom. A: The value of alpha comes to 0.97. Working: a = 1.33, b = 1.28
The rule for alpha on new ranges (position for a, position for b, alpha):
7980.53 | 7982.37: 0.99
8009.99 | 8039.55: 1.00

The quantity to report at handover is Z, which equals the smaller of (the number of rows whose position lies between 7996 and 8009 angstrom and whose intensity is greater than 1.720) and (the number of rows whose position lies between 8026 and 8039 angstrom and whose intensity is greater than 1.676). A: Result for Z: 4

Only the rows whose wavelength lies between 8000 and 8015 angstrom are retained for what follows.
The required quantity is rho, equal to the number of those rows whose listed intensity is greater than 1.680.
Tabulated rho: 8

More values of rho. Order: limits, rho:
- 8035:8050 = 8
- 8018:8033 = 3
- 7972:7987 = 7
